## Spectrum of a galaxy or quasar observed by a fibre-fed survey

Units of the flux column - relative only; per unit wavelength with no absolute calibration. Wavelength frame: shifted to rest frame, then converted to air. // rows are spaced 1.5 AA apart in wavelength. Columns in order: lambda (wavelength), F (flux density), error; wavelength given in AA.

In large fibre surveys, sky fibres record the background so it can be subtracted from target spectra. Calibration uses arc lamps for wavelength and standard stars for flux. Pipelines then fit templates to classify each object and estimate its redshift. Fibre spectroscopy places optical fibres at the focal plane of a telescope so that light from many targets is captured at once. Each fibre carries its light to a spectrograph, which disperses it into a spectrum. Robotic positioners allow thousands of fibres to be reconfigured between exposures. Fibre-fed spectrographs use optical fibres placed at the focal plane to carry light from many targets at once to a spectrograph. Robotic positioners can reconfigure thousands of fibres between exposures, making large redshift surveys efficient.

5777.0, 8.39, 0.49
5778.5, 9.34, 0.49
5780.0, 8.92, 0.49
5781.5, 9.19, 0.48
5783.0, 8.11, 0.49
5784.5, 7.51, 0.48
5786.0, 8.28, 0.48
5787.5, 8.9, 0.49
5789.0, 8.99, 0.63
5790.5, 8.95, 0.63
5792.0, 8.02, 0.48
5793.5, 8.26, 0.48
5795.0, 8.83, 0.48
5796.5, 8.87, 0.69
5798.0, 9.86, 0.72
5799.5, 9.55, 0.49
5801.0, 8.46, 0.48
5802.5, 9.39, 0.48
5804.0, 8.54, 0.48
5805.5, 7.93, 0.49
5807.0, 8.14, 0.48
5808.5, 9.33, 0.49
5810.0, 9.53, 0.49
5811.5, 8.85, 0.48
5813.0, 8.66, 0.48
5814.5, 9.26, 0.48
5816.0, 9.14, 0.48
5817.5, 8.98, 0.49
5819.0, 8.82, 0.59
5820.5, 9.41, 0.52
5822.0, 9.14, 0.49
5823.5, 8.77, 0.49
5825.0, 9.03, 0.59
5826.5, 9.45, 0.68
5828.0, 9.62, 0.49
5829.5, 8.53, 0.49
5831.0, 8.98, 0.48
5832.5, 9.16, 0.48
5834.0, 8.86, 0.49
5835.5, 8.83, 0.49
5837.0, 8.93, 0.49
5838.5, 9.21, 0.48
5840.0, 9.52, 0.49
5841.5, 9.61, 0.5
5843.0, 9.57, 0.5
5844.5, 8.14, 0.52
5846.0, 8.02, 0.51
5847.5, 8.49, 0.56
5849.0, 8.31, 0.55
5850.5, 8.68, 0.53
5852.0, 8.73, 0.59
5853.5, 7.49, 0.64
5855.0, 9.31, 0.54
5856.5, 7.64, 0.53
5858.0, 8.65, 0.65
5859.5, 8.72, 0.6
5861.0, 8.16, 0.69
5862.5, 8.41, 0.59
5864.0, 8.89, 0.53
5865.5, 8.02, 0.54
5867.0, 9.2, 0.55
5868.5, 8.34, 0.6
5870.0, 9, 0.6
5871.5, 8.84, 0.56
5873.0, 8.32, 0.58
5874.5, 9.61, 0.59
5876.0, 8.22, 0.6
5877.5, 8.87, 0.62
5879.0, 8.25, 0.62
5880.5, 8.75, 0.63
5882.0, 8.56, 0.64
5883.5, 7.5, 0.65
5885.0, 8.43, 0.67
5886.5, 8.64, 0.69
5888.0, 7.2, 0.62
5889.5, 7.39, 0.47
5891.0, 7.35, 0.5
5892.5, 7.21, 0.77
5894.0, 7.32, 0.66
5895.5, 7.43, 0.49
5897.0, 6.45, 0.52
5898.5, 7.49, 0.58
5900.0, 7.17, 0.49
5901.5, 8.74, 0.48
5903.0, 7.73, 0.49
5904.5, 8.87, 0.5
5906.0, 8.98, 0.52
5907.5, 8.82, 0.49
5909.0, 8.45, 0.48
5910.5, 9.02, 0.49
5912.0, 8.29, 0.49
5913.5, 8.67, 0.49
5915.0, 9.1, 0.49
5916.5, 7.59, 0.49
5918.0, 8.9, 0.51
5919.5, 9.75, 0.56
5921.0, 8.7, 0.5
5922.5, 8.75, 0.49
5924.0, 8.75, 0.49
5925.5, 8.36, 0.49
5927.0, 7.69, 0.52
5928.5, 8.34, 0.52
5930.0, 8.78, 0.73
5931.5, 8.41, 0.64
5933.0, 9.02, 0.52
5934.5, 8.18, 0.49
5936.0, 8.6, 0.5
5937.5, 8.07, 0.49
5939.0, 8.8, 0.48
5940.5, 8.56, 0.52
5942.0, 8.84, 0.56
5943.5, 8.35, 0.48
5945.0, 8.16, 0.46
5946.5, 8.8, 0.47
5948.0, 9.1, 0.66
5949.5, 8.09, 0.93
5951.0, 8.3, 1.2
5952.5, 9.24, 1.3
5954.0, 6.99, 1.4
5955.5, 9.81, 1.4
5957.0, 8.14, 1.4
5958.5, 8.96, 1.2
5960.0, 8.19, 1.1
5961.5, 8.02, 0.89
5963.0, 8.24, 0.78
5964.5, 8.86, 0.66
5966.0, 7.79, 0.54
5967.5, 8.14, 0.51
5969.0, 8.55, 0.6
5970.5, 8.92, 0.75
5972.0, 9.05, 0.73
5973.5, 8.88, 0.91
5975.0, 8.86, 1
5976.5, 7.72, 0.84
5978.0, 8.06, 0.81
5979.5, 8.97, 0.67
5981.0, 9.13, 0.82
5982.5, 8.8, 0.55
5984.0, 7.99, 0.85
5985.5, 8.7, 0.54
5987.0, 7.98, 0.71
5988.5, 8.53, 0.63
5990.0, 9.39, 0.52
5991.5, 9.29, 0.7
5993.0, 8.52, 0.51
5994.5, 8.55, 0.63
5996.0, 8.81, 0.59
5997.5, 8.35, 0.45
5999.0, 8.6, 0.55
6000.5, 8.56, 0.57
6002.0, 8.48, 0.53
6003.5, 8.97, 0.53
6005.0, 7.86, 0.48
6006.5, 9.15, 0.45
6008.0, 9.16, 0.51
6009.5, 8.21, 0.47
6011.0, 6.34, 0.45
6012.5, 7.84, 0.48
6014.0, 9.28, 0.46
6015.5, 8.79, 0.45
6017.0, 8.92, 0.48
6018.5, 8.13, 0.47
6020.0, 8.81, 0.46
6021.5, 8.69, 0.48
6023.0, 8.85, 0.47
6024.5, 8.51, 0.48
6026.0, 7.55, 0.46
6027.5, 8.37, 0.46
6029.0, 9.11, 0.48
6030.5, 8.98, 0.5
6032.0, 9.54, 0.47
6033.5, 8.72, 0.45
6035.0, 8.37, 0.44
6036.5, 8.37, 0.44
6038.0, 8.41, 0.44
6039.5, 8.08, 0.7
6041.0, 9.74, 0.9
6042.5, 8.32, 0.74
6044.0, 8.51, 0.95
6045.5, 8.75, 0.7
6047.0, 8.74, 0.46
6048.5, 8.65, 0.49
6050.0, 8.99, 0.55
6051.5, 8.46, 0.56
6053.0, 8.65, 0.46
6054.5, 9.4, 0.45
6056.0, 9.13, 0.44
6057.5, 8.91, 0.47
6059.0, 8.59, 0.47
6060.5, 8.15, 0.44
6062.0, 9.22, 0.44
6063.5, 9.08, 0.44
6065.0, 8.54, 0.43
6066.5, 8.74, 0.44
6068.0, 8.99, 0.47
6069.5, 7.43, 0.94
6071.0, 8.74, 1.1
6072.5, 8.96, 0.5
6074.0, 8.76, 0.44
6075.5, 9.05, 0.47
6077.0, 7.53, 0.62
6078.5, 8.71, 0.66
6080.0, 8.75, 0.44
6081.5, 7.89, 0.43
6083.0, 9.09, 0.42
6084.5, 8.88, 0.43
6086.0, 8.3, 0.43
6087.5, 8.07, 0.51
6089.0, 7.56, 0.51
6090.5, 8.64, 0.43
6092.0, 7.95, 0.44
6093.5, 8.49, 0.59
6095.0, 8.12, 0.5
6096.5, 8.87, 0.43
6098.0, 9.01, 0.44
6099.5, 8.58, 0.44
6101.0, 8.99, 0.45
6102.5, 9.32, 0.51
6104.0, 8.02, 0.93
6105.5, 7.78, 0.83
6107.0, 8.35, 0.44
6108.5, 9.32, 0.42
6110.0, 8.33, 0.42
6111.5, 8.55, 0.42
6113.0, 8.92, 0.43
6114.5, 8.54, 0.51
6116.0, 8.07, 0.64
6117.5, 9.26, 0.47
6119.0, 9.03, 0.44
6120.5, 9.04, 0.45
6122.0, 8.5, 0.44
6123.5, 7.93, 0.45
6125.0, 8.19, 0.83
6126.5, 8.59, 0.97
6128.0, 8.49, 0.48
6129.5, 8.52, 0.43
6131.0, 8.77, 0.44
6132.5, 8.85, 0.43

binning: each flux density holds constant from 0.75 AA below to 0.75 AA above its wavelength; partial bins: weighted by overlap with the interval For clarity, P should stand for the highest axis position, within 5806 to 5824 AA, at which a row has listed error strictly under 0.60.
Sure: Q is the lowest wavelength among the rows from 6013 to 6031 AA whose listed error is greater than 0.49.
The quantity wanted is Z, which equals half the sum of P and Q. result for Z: 5927.0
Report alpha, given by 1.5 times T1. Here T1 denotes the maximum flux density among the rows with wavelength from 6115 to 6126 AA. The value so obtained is 13.89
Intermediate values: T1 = 9.26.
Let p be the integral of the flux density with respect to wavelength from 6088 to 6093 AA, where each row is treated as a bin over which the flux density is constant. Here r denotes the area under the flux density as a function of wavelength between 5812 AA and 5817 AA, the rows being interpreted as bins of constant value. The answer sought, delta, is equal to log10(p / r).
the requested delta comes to 0.0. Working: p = 40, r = 45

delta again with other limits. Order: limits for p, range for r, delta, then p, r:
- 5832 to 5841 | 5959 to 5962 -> 0.5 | 82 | 25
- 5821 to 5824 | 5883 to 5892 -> -0.4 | 27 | 70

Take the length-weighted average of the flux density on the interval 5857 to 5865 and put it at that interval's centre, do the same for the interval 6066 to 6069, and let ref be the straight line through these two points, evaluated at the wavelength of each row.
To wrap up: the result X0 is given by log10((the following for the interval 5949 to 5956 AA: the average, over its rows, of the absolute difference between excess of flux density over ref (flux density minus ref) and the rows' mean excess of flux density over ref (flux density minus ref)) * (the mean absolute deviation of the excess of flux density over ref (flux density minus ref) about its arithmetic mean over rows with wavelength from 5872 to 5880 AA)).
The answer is -0.4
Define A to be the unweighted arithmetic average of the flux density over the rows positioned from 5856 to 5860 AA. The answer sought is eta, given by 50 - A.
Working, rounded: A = 8.3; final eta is 41.7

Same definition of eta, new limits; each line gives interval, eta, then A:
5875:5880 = 41.6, 8.4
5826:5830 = 40.8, 9.2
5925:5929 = 41.9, 8.1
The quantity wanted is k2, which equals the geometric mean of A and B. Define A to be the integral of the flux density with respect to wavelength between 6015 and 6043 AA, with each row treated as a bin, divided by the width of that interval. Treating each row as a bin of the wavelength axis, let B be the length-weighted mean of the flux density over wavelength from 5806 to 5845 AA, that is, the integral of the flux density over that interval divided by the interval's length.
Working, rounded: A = 8.65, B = 9.06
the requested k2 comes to 8.85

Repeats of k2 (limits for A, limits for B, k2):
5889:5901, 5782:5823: 7.99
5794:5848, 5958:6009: 8.78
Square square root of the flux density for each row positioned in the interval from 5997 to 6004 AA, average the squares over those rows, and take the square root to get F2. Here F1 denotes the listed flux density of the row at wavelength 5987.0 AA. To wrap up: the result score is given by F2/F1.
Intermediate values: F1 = 7.98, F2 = 2.93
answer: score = 0.37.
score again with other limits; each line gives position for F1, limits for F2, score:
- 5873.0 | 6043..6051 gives 0.36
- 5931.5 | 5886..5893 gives 0.33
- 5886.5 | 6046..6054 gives 0.34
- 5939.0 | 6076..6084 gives 0.33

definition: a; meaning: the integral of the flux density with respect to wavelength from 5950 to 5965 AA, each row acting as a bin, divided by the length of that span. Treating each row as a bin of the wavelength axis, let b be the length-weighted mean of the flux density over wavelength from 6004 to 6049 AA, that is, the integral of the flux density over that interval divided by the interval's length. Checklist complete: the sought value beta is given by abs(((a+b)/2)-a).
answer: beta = 0.05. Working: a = 8.46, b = 8.56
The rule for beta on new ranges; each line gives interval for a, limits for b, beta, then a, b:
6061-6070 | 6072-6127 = 0.07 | 8.69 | 8.54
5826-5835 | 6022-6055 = 0.20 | 9.08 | 8.68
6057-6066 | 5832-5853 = 0.05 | 8.74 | 8.84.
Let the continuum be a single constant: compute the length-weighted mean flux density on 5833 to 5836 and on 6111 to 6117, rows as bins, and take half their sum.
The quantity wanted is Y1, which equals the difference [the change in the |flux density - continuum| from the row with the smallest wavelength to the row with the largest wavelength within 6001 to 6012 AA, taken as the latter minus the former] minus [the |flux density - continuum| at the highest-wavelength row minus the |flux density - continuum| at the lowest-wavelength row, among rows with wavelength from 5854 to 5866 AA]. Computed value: 2.0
